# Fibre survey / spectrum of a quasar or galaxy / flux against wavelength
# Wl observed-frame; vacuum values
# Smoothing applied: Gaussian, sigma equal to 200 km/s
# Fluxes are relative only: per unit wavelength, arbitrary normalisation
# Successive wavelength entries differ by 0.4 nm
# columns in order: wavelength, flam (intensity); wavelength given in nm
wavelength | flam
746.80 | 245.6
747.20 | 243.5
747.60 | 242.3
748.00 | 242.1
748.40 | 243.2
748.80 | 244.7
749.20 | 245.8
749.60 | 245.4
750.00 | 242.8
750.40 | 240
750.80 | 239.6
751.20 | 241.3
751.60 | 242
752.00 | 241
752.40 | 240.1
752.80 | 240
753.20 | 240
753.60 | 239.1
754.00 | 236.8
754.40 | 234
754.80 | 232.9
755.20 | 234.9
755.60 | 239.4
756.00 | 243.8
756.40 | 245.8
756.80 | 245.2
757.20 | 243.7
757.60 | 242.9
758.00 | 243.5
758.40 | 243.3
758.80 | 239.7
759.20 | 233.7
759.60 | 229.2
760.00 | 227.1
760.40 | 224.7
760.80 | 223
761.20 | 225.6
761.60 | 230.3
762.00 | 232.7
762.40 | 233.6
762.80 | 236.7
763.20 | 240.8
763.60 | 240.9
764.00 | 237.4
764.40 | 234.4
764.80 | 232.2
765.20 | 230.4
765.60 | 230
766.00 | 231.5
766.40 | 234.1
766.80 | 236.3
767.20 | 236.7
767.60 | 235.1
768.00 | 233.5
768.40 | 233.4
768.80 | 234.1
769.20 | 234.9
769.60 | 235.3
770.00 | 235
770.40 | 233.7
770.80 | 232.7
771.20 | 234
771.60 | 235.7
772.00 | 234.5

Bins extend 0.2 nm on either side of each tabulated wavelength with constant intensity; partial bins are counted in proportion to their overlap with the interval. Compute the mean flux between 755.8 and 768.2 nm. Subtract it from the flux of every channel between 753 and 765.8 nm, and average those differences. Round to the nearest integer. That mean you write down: 0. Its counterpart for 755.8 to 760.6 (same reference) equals 3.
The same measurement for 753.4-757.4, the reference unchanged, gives 4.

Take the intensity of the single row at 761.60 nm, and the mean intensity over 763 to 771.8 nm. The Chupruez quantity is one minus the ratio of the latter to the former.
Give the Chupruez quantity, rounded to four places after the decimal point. -0.0188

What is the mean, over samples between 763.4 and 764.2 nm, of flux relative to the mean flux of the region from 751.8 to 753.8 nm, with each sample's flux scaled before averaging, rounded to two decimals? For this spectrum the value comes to 1.00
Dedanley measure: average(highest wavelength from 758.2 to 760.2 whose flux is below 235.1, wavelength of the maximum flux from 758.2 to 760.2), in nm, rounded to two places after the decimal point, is 759.20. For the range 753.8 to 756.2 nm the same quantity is 755.60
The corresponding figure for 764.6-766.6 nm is 766.40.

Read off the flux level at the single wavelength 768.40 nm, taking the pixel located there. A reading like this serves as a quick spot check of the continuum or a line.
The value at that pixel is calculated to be 233.4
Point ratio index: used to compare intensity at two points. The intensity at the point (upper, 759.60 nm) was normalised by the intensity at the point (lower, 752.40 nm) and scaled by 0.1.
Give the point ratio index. 0.095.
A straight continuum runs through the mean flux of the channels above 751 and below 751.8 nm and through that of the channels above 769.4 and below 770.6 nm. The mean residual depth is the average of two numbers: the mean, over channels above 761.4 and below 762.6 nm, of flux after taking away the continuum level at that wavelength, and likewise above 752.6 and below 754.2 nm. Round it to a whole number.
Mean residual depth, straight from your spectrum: -4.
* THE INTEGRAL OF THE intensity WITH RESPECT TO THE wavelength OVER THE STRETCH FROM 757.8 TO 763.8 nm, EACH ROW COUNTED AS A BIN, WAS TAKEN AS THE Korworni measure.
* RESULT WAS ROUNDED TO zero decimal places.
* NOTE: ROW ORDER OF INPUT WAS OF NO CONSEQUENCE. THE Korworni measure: 1402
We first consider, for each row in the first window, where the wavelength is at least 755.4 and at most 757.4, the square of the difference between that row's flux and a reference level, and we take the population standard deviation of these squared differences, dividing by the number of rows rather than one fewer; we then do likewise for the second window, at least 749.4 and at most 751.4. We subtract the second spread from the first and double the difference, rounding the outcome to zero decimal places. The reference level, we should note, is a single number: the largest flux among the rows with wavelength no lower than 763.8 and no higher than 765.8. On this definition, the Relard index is 2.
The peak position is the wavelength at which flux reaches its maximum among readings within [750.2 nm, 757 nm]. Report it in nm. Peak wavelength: 756.40 nm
